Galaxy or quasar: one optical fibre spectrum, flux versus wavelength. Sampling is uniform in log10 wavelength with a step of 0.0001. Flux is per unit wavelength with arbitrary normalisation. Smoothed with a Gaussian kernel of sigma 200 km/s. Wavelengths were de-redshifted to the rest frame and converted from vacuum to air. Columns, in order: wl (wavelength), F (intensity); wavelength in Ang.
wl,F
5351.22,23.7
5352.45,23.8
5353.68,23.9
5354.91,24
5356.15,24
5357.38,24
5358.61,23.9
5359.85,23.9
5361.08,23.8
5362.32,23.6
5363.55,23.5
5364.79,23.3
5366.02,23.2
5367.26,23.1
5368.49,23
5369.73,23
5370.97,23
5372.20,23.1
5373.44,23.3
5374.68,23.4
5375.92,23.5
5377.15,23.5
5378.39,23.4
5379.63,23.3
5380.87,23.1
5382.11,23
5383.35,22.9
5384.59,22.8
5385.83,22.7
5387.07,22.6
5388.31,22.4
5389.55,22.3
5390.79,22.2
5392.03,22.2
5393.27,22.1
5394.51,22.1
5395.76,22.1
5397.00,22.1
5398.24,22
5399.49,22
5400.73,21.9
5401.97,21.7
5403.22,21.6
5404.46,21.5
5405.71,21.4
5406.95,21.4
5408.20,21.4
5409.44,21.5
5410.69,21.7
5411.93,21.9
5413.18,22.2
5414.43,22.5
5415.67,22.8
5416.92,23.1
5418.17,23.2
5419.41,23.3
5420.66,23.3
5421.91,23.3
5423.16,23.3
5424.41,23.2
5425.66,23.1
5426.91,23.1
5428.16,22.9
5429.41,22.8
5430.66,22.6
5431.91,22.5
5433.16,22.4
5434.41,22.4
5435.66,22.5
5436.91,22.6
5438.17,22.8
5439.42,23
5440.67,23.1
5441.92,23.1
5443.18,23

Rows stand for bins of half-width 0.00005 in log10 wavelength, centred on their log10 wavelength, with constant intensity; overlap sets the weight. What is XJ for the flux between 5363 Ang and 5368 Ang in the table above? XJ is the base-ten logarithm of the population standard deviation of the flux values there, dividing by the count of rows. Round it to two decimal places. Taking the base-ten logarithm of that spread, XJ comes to -0.83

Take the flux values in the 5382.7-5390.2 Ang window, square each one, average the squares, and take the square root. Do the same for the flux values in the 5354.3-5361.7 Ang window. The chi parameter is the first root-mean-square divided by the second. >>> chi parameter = 0.95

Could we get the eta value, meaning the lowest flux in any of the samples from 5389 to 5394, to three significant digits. 22.1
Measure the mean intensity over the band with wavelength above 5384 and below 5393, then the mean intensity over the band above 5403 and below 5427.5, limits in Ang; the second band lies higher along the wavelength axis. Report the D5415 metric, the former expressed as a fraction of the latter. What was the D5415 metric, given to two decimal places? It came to 1.00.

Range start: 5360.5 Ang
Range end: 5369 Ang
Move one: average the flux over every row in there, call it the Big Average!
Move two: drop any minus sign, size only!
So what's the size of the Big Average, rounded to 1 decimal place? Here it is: 23.4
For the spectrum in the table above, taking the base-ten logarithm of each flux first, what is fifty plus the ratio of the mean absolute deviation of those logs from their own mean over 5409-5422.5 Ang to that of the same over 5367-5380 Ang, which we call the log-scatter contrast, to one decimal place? 53.5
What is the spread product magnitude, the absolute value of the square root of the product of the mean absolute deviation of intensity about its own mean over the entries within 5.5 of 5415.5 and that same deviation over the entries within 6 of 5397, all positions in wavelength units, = 0.24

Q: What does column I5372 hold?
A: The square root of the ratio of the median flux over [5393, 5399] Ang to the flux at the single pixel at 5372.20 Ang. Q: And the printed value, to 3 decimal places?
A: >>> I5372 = 0.978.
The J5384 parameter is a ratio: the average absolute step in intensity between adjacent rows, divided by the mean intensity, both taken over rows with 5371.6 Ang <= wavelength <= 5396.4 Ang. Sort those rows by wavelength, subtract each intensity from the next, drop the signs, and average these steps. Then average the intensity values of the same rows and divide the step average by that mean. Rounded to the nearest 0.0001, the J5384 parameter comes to 0.0042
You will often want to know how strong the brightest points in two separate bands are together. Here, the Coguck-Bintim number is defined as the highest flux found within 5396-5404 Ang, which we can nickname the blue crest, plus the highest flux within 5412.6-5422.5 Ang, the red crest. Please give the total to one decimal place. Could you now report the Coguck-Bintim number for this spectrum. 45.4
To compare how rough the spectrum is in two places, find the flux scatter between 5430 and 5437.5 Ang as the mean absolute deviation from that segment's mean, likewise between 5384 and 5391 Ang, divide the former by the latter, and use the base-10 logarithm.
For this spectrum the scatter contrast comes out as -0.5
